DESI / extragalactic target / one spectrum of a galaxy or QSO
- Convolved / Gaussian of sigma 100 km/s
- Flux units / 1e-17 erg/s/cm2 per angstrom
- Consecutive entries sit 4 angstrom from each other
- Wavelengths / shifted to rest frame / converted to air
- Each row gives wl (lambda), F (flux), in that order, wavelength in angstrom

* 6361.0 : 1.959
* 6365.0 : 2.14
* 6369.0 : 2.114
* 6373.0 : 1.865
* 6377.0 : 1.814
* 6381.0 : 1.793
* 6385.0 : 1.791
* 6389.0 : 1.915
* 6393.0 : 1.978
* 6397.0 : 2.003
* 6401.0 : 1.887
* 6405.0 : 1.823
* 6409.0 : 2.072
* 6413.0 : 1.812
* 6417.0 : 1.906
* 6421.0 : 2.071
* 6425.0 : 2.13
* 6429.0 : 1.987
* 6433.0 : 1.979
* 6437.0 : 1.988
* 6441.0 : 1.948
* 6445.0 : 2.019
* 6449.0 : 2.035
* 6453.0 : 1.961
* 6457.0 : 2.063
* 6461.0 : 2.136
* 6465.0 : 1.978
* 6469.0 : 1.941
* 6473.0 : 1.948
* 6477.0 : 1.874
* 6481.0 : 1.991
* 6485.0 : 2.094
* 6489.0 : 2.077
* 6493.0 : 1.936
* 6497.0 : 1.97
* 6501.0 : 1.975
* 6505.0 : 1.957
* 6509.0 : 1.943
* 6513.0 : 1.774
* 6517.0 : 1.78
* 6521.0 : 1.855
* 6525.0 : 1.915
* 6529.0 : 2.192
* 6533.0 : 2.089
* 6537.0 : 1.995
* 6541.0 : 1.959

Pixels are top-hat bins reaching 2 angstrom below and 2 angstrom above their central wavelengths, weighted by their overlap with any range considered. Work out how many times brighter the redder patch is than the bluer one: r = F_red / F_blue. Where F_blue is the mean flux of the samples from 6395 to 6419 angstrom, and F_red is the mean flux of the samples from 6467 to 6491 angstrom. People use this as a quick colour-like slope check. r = 1.04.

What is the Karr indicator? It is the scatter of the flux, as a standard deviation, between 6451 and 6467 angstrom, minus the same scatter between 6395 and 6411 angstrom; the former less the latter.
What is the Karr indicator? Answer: -0.03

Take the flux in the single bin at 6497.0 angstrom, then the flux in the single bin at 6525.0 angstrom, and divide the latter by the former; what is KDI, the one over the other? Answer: 0.97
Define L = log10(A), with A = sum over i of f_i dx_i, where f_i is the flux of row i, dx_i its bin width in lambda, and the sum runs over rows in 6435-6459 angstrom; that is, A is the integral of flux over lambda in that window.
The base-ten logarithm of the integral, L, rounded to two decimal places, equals 1.68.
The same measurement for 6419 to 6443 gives 1.68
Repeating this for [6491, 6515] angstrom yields 1.66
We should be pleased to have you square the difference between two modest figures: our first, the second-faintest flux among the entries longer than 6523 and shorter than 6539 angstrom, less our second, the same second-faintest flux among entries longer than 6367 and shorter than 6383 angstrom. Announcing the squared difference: 0.03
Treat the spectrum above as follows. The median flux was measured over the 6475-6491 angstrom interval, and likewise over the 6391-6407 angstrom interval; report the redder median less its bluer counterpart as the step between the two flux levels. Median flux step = 0.10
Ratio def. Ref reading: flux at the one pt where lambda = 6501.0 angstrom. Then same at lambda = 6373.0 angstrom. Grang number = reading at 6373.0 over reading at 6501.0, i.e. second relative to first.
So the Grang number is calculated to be 0.94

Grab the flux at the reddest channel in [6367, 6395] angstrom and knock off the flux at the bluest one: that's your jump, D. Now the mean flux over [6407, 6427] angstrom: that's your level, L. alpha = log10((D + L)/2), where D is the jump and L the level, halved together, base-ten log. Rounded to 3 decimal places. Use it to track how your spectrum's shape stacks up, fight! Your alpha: -0.031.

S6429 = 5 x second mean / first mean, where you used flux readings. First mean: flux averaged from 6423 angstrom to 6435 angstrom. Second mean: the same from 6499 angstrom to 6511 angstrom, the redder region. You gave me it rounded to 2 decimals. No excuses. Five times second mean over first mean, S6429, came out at 4.82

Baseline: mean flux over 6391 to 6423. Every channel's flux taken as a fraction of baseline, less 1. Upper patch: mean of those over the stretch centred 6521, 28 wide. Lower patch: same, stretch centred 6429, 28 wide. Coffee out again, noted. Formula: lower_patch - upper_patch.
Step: 0.03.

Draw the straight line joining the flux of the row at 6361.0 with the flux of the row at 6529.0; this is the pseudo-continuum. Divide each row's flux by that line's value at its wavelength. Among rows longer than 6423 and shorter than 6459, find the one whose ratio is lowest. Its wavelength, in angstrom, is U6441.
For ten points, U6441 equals 6453.0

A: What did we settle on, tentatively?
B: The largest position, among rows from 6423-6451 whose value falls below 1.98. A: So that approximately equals 6441.0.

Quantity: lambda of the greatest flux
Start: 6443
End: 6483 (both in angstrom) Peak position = 6461.0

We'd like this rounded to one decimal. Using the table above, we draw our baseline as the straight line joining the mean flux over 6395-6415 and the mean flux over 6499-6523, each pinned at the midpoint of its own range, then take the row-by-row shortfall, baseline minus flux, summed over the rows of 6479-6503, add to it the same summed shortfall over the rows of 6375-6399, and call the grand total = -0.5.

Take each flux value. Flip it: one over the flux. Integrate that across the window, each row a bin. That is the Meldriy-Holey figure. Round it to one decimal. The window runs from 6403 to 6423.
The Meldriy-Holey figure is 10.4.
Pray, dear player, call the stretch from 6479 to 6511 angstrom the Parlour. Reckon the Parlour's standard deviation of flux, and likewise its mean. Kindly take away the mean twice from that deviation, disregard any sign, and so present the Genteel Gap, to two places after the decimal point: 3.93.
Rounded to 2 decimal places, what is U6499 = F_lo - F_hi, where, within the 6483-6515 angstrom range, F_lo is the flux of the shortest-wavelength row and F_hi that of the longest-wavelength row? 0.32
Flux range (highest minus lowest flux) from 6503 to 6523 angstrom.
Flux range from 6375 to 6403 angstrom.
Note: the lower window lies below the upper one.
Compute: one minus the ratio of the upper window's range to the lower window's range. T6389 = 0.1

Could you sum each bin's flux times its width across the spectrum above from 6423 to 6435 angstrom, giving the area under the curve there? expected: 24.4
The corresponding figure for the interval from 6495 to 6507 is 23.6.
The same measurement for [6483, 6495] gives 24.4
